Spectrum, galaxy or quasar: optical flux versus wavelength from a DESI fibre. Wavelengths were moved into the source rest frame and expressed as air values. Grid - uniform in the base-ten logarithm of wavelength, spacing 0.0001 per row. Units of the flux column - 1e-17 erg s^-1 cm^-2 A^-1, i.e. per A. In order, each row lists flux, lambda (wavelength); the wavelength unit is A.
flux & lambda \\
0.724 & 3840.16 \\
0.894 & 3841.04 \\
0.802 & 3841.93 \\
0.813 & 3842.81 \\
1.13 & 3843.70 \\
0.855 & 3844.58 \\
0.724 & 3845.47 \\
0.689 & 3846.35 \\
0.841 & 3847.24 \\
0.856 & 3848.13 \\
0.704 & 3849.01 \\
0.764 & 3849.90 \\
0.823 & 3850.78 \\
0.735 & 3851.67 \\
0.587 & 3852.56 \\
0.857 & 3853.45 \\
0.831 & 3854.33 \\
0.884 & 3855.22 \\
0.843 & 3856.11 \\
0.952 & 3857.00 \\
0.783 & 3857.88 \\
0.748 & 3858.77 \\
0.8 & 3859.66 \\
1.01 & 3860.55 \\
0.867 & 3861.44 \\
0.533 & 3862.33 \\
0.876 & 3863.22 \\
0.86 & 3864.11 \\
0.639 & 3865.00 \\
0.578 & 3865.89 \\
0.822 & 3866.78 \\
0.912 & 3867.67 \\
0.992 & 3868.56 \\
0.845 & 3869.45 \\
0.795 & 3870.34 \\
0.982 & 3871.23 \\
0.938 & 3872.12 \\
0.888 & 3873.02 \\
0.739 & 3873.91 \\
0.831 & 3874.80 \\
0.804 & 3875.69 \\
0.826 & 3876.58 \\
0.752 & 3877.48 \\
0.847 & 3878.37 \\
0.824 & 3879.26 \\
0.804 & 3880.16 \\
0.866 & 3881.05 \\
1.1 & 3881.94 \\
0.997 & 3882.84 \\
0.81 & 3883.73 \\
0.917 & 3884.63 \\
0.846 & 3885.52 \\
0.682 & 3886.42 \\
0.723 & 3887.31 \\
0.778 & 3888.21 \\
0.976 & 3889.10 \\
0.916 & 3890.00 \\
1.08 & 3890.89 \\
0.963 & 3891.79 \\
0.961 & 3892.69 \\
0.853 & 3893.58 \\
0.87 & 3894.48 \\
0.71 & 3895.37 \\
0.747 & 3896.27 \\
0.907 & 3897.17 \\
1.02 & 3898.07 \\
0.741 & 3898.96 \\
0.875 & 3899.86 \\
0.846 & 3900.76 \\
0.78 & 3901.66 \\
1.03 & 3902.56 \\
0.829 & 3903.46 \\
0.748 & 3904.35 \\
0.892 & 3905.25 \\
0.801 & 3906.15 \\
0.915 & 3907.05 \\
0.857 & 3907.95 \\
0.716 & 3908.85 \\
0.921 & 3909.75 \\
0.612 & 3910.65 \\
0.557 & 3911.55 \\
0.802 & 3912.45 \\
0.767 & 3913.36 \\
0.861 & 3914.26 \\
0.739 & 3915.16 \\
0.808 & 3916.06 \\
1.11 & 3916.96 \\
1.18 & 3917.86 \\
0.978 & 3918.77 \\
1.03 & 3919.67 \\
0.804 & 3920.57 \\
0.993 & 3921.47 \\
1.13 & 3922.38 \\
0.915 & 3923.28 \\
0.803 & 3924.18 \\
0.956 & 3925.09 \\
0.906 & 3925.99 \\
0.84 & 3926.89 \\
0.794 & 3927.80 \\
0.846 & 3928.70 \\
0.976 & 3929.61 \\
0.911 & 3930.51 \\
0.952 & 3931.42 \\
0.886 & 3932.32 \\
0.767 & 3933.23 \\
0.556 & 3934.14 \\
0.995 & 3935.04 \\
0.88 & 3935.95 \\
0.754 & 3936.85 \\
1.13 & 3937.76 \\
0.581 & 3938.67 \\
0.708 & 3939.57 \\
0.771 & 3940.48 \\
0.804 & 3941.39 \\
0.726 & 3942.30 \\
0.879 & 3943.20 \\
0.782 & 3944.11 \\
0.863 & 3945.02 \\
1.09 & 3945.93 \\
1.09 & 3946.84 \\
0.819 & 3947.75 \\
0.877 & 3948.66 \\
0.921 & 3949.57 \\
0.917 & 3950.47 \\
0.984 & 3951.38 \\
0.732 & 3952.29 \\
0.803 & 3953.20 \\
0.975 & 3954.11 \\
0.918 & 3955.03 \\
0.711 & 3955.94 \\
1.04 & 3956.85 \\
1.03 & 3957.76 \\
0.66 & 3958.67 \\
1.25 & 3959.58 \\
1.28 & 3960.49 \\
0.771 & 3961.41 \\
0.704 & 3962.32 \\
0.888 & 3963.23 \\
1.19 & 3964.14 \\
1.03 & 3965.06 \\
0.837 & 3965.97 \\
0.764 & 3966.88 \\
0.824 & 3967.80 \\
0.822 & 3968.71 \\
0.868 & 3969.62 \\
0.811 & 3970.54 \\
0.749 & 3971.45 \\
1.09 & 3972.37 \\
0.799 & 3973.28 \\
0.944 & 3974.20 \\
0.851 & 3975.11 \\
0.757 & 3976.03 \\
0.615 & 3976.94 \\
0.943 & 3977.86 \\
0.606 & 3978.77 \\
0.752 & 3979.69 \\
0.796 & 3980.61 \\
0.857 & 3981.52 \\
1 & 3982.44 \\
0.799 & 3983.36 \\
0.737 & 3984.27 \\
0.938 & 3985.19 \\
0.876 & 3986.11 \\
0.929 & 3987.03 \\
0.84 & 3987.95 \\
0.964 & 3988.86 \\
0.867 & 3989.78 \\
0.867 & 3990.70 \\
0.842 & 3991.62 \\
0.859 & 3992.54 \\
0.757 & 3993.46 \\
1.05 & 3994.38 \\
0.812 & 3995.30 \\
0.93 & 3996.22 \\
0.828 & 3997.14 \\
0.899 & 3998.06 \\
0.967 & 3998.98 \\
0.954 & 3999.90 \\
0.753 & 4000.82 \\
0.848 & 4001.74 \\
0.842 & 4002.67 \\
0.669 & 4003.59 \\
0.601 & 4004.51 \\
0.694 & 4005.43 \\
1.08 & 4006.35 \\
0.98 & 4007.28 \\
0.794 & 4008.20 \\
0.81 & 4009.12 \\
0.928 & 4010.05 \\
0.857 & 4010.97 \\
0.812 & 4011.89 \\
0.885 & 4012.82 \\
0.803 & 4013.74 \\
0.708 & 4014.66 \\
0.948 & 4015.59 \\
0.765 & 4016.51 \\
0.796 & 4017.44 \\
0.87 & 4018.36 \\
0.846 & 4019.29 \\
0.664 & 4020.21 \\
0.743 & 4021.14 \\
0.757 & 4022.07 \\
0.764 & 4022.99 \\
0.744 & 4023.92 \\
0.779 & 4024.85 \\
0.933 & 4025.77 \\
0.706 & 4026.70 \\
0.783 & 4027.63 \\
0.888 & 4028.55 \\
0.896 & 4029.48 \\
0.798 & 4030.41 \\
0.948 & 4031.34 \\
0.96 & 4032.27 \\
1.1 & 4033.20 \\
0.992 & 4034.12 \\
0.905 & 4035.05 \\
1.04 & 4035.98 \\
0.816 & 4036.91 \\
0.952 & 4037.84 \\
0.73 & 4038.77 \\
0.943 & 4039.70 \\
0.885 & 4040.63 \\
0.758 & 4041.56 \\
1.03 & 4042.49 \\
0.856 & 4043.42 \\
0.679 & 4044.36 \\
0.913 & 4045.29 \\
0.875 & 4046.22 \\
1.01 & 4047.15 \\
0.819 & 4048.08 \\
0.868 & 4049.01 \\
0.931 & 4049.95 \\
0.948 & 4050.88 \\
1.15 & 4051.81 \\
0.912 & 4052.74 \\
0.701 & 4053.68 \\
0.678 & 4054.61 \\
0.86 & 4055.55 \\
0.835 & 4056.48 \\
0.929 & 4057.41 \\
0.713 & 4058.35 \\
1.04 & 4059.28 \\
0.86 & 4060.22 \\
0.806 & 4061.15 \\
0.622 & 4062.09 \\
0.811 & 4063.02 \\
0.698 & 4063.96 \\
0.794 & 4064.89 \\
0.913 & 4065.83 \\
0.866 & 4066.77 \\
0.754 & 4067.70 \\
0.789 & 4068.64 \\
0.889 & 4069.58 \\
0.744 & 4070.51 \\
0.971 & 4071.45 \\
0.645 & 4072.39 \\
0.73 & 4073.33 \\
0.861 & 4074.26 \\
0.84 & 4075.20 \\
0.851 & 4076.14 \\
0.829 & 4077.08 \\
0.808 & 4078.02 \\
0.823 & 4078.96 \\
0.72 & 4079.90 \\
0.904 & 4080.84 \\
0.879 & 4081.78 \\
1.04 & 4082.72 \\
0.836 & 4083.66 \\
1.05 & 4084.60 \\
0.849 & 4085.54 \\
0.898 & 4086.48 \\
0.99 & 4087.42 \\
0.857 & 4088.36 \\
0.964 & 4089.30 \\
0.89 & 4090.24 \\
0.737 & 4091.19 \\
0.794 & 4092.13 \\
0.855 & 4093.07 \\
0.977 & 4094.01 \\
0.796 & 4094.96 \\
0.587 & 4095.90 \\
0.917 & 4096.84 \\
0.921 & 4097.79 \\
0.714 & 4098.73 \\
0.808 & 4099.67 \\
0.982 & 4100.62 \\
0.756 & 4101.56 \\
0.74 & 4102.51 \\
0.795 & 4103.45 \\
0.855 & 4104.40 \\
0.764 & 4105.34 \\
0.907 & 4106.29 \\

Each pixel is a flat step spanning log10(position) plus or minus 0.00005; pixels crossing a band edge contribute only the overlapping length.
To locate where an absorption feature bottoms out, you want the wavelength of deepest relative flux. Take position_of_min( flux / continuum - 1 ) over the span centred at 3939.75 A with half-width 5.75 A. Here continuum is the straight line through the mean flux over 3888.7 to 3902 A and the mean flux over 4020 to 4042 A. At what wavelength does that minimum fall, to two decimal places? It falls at 3934.14 A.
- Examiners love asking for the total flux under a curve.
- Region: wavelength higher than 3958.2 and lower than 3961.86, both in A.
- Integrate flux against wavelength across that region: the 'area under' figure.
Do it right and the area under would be 3.6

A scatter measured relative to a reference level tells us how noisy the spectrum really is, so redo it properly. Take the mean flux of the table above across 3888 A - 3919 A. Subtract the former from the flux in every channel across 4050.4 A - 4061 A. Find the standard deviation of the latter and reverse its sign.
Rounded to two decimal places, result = -0.14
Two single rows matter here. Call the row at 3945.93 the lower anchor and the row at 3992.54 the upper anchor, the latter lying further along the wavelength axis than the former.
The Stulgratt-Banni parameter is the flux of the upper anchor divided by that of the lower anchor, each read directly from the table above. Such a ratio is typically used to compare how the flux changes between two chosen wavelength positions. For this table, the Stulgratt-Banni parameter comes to 0.79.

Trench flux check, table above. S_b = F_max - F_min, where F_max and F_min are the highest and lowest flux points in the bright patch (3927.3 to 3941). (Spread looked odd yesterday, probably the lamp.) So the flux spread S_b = 0.57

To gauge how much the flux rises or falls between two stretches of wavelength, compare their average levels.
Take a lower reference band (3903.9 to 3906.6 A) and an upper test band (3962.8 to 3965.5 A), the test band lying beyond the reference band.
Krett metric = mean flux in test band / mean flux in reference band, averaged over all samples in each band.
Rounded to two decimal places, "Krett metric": 1.27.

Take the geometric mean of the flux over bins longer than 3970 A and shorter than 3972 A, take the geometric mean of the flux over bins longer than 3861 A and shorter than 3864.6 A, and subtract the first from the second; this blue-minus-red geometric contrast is -0.011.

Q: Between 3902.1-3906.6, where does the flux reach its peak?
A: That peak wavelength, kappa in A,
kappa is 3902.56 A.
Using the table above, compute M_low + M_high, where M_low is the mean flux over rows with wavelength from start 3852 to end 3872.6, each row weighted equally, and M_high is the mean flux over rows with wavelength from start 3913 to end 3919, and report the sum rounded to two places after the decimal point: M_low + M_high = 1.74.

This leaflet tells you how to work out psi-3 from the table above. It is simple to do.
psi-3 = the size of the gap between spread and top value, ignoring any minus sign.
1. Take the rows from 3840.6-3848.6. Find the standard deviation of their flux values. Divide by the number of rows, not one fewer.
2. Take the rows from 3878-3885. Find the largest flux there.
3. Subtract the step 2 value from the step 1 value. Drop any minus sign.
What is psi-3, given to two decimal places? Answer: 0.98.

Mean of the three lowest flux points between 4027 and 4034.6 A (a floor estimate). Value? 0.82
